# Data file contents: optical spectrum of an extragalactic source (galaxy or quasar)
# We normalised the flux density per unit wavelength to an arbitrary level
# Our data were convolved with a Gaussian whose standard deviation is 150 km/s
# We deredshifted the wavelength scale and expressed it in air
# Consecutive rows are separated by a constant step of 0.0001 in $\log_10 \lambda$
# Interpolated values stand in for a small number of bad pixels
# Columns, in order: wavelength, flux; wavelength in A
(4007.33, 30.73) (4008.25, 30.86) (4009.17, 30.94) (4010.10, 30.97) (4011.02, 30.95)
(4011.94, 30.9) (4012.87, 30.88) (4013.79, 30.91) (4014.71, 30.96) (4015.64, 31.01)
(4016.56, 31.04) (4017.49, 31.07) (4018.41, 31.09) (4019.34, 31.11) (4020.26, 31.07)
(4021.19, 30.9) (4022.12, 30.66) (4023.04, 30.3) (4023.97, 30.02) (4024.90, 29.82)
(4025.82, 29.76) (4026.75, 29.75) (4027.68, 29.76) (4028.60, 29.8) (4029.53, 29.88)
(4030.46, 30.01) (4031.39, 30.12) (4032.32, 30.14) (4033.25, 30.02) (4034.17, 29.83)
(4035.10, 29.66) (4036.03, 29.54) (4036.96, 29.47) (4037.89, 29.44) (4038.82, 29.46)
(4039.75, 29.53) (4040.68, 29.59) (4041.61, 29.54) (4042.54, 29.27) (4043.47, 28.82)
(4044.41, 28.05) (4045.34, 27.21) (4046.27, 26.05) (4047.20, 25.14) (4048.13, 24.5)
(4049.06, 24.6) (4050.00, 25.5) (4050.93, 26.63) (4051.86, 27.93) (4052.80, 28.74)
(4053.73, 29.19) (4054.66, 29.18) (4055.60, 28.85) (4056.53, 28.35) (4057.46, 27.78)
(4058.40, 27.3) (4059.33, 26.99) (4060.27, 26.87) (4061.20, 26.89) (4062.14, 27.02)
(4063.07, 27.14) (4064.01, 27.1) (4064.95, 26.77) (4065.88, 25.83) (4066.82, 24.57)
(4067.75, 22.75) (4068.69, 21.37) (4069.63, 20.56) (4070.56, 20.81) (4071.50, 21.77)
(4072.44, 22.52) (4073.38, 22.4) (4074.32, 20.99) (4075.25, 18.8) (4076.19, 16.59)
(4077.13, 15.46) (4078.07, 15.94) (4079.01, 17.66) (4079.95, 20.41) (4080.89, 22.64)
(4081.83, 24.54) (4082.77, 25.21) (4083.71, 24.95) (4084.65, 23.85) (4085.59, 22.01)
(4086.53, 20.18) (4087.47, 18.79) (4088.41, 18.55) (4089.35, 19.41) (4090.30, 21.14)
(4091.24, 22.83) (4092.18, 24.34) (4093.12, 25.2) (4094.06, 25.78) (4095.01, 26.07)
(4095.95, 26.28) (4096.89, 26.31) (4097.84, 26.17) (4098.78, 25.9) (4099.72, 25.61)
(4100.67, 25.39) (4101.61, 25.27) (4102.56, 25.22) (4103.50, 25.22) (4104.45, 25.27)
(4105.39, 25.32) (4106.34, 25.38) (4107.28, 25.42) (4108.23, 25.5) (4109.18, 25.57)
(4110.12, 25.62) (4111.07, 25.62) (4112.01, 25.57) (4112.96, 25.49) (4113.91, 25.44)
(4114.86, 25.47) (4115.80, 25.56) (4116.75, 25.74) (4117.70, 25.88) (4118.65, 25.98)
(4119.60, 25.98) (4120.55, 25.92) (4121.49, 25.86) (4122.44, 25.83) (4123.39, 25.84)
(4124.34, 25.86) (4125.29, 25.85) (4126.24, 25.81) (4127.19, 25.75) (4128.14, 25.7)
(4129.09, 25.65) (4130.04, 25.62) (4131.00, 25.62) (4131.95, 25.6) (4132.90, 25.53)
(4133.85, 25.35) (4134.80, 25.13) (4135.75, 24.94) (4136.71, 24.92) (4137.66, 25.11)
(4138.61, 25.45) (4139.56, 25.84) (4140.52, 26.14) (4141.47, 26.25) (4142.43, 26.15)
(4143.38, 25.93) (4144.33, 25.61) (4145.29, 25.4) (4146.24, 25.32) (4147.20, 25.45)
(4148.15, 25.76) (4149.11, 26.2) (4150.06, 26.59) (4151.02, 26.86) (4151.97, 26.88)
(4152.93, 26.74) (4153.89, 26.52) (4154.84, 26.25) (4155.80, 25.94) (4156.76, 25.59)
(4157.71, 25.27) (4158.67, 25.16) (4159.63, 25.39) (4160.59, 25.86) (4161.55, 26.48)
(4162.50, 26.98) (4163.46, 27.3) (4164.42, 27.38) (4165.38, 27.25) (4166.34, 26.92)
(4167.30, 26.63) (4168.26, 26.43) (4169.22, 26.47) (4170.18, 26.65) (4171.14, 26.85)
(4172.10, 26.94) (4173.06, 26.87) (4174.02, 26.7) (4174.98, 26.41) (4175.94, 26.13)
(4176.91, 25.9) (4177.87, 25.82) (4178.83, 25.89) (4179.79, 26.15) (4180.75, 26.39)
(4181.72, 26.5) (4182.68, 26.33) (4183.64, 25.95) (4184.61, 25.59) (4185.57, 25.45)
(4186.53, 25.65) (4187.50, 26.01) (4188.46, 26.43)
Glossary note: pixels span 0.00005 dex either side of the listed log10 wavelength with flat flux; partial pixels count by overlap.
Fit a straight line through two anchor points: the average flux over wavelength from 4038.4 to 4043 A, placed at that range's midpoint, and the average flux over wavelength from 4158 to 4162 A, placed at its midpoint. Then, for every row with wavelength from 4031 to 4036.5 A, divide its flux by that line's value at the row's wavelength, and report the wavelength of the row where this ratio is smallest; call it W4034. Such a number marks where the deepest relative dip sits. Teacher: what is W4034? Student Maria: 4036.03 A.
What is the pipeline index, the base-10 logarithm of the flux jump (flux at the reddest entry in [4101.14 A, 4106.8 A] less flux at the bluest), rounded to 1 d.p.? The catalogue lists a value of -1.0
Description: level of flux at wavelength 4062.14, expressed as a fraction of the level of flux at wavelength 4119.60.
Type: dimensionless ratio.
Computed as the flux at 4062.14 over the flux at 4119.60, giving 1.04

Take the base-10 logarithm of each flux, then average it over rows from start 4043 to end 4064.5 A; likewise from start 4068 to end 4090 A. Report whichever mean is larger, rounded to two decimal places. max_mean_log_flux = 1.43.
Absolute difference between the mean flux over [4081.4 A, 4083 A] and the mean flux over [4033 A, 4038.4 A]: 4.8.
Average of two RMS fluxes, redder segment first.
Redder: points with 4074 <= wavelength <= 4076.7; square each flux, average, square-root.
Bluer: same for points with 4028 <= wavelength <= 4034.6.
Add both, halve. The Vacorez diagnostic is 24.4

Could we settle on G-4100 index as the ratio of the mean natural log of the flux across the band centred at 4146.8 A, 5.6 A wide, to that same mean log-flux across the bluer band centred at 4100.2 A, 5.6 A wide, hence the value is 1.00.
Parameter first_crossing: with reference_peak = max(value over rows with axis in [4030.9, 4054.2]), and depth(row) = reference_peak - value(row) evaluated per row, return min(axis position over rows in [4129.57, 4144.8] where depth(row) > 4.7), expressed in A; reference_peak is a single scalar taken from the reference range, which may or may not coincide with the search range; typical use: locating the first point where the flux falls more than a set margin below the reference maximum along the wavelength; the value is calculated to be 4133.85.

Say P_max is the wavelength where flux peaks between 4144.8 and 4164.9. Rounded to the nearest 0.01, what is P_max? 4164.42 A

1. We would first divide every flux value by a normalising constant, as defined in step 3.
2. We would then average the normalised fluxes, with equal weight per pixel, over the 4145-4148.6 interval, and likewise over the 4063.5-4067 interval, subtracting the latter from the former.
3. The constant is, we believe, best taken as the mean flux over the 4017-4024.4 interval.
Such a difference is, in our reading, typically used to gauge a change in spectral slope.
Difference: -0.02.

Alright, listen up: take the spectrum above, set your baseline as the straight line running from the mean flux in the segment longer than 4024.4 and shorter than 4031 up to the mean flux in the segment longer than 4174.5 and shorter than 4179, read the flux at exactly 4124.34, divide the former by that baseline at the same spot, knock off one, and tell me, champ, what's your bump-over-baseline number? -0.055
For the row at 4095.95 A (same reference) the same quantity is -0.064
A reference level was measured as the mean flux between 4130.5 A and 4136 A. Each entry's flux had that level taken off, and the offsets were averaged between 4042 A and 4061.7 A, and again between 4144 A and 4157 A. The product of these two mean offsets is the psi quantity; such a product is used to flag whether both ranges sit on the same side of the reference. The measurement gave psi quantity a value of 1.4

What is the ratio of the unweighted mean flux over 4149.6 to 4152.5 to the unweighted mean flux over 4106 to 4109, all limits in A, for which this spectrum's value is 1.05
